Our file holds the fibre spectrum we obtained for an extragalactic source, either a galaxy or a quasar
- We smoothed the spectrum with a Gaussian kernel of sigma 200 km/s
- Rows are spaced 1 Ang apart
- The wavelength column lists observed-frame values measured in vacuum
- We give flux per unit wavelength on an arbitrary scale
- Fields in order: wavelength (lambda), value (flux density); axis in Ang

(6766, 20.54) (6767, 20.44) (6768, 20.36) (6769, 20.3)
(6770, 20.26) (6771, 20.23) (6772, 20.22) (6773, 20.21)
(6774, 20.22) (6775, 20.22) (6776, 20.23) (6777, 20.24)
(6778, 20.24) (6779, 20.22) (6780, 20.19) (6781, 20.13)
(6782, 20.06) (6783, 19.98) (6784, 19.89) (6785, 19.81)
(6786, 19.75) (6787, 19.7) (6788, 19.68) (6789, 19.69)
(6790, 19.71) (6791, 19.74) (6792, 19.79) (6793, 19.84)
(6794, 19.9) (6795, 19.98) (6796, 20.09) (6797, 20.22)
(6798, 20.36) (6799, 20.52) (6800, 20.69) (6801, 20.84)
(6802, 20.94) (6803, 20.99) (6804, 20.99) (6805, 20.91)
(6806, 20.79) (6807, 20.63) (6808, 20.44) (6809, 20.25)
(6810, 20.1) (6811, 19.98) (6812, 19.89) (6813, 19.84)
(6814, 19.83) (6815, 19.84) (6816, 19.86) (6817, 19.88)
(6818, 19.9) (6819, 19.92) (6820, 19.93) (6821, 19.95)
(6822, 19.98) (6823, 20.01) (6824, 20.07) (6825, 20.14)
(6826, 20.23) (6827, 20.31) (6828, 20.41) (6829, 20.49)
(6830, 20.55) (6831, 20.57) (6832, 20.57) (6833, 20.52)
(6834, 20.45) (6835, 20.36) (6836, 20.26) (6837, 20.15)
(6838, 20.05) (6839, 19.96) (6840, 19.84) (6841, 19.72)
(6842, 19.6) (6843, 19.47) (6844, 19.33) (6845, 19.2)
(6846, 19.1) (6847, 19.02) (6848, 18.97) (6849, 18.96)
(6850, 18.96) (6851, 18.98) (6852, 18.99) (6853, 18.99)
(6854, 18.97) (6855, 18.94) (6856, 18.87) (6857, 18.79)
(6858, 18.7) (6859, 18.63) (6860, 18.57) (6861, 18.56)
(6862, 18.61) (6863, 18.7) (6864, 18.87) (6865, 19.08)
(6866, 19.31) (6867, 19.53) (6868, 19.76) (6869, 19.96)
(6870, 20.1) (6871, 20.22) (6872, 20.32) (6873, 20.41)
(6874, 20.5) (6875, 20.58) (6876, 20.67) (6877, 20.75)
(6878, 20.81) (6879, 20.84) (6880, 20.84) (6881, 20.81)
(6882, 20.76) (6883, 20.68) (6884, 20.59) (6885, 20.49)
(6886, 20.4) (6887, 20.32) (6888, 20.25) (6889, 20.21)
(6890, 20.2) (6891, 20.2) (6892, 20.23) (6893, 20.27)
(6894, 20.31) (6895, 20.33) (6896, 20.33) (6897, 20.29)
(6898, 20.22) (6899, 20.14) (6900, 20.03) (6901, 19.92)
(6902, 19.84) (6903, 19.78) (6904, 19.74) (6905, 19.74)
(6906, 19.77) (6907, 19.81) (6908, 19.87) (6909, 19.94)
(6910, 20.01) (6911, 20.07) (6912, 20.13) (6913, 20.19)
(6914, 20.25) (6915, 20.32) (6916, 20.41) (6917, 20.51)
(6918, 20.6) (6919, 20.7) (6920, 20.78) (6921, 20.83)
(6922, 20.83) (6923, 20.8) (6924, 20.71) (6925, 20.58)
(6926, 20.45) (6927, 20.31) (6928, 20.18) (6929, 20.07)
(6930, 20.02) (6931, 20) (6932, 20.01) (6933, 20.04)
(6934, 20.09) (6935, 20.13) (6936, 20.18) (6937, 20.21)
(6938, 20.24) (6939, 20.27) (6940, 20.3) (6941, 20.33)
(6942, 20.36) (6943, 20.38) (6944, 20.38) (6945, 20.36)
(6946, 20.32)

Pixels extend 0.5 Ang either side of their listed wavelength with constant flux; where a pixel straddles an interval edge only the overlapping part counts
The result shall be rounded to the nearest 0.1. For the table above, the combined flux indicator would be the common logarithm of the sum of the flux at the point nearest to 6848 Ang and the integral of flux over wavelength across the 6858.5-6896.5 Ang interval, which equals 2.9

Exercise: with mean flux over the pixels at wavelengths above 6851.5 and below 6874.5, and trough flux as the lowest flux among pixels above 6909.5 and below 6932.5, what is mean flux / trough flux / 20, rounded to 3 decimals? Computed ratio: 0.048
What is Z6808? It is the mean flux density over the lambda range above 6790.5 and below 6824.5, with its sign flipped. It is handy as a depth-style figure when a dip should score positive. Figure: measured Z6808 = -20.2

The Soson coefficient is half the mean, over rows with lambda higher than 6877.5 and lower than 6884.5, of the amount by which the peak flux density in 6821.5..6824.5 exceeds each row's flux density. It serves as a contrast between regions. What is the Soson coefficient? -0.35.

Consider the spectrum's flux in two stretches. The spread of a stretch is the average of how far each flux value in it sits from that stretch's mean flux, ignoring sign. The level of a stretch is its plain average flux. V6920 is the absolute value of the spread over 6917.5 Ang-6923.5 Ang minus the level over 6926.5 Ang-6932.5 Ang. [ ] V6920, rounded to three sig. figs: 20.0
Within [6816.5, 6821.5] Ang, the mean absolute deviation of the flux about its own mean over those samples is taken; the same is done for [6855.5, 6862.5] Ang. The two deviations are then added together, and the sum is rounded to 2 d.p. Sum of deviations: 0.12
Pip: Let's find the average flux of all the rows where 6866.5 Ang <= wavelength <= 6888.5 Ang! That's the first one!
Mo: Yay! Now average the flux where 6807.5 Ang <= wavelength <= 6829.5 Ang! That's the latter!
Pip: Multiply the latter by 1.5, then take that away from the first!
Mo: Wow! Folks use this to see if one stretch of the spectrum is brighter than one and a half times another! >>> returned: -9.6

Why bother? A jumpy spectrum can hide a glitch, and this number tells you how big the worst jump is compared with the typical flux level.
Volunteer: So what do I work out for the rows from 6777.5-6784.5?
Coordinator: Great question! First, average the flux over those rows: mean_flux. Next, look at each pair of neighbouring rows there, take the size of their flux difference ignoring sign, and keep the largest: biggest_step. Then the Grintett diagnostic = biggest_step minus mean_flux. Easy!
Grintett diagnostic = -20.0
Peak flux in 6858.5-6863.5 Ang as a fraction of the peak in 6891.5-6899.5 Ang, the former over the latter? 0.92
